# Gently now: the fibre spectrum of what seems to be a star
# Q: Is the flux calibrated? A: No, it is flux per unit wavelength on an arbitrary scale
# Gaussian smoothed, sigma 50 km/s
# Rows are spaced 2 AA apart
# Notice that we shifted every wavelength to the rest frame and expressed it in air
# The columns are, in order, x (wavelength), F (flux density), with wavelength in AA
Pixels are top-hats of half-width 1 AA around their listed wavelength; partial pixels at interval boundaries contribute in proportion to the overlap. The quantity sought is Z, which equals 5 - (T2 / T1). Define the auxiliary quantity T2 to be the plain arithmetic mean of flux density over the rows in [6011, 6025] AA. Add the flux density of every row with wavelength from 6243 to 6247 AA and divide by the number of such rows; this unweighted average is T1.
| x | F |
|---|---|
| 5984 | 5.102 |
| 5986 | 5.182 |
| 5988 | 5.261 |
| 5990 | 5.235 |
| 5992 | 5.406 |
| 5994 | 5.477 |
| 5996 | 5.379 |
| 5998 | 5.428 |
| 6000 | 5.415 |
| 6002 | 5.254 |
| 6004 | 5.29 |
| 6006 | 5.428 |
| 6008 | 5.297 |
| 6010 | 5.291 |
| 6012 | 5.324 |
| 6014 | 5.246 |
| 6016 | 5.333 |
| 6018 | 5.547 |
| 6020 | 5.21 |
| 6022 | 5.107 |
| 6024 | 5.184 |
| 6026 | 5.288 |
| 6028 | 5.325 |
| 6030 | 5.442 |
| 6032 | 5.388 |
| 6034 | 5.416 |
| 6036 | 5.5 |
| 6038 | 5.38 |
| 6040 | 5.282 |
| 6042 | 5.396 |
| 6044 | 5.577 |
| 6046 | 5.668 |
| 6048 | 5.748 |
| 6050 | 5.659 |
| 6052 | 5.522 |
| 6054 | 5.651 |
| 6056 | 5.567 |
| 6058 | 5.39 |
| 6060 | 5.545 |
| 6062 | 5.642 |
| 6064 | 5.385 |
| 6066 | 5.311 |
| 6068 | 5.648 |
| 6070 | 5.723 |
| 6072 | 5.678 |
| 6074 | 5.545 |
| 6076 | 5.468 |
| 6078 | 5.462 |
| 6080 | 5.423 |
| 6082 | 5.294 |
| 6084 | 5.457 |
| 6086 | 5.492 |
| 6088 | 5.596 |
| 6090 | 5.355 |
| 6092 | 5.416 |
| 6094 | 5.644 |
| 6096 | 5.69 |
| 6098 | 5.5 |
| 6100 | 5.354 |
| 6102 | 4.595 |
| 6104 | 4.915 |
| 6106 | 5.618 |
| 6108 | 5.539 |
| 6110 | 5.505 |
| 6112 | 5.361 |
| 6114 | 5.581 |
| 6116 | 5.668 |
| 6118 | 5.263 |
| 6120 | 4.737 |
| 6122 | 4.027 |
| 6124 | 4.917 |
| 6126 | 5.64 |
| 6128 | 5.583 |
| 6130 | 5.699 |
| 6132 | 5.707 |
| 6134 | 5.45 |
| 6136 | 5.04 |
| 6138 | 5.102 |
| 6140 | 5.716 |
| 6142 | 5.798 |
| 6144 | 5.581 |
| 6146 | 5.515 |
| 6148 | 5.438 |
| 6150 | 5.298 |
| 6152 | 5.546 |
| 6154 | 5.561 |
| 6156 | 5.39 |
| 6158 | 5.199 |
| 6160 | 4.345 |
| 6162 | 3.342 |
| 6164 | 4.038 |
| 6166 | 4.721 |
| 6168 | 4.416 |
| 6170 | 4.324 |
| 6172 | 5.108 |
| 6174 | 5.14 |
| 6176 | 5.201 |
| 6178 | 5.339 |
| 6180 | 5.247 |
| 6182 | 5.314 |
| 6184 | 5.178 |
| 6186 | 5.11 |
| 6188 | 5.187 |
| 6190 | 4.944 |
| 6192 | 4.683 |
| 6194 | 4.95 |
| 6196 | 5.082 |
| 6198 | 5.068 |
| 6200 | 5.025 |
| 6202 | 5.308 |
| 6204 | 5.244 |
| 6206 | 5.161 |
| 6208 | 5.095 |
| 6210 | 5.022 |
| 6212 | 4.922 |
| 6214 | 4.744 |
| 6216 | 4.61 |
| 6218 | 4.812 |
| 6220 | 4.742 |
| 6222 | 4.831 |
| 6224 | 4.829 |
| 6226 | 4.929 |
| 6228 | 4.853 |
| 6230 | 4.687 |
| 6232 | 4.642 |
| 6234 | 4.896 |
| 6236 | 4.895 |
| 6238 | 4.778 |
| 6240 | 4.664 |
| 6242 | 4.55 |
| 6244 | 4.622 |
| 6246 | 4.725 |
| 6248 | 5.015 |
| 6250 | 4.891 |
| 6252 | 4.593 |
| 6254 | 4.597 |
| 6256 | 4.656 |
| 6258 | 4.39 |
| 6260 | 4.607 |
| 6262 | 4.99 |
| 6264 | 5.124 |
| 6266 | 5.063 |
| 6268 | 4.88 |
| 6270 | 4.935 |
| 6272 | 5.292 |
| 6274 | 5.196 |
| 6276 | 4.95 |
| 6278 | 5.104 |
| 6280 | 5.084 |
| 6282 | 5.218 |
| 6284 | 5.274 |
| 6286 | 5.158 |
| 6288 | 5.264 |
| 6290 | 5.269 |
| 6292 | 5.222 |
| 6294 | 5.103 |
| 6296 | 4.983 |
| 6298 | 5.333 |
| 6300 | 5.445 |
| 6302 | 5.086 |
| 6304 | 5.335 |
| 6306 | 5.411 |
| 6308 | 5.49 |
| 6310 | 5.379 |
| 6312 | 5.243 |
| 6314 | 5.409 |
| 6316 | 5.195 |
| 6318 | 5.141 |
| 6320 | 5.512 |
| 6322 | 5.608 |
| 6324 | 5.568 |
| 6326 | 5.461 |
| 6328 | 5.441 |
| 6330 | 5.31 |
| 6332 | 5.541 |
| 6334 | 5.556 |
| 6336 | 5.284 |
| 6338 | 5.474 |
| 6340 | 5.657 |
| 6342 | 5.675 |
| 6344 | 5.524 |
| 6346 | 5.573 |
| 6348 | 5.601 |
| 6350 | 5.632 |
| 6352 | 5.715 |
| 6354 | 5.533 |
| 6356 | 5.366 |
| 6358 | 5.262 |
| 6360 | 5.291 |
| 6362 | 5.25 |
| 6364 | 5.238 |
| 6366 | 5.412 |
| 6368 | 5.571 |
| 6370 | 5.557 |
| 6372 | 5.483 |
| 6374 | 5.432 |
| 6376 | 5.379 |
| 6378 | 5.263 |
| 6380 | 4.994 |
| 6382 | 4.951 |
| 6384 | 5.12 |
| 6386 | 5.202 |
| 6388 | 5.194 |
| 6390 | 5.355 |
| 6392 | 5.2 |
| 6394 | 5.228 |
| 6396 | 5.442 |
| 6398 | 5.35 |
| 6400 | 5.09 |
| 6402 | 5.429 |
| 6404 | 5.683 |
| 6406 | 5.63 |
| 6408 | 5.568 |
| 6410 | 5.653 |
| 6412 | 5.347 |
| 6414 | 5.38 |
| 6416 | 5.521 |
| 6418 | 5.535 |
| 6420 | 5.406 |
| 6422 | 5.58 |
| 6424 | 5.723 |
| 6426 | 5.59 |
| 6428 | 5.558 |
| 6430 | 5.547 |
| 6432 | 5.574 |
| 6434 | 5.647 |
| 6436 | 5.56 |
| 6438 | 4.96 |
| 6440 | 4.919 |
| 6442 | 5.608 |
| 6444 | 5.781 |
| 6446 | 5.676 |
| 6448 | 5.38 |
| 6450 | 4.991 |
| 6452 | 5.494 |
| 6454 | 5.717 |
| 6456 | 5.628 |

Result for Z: 3.87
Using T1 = 4.7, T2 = 5.28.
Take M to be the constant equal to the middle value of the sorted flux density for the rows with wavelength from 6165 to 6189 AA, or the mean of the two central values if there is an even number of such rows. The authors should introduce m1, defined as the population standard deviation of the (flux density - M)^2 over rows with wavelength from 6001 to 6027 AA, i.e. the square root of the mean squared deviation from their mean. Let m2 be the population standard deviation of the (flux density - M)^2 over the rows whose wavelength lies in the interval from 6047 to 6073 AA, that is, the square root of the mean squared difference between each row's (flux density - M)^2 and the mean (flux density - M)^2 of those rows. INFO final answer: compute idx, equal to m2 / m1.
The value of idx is 2.5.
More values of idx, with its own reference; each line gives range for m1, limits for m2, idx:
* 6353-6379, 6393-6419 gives 1.5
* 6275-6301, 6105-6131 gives 13.9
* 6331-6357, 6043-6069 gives 1.1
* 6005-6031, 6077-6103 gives 2.3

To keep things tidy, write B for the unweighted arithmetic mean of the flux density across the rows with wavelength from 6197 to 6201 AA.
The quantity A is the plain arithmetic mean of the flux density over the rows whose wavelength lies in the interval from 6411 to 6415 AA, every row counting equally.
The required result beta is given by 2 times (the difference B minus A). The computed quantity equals -0.6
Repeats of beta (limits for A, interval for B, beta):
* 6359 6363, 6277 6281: -0.4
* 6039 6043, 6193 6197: -0.6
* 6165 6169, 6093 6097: 2.2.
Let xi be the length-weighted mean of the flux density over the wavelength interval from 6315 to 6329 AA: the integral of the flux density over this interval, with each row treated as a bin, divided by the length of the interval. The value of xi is 5.4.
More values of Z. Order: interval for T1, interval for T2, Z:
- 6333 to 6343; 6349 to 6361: 4.01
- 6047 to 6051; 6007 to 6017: 4.07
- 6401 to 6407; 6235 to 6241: 4.14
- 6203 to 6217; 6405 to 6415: 3.89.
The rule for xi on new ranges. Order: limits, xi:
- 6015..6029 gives 5.3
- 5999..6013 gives 5.3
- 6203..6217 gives 5.0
